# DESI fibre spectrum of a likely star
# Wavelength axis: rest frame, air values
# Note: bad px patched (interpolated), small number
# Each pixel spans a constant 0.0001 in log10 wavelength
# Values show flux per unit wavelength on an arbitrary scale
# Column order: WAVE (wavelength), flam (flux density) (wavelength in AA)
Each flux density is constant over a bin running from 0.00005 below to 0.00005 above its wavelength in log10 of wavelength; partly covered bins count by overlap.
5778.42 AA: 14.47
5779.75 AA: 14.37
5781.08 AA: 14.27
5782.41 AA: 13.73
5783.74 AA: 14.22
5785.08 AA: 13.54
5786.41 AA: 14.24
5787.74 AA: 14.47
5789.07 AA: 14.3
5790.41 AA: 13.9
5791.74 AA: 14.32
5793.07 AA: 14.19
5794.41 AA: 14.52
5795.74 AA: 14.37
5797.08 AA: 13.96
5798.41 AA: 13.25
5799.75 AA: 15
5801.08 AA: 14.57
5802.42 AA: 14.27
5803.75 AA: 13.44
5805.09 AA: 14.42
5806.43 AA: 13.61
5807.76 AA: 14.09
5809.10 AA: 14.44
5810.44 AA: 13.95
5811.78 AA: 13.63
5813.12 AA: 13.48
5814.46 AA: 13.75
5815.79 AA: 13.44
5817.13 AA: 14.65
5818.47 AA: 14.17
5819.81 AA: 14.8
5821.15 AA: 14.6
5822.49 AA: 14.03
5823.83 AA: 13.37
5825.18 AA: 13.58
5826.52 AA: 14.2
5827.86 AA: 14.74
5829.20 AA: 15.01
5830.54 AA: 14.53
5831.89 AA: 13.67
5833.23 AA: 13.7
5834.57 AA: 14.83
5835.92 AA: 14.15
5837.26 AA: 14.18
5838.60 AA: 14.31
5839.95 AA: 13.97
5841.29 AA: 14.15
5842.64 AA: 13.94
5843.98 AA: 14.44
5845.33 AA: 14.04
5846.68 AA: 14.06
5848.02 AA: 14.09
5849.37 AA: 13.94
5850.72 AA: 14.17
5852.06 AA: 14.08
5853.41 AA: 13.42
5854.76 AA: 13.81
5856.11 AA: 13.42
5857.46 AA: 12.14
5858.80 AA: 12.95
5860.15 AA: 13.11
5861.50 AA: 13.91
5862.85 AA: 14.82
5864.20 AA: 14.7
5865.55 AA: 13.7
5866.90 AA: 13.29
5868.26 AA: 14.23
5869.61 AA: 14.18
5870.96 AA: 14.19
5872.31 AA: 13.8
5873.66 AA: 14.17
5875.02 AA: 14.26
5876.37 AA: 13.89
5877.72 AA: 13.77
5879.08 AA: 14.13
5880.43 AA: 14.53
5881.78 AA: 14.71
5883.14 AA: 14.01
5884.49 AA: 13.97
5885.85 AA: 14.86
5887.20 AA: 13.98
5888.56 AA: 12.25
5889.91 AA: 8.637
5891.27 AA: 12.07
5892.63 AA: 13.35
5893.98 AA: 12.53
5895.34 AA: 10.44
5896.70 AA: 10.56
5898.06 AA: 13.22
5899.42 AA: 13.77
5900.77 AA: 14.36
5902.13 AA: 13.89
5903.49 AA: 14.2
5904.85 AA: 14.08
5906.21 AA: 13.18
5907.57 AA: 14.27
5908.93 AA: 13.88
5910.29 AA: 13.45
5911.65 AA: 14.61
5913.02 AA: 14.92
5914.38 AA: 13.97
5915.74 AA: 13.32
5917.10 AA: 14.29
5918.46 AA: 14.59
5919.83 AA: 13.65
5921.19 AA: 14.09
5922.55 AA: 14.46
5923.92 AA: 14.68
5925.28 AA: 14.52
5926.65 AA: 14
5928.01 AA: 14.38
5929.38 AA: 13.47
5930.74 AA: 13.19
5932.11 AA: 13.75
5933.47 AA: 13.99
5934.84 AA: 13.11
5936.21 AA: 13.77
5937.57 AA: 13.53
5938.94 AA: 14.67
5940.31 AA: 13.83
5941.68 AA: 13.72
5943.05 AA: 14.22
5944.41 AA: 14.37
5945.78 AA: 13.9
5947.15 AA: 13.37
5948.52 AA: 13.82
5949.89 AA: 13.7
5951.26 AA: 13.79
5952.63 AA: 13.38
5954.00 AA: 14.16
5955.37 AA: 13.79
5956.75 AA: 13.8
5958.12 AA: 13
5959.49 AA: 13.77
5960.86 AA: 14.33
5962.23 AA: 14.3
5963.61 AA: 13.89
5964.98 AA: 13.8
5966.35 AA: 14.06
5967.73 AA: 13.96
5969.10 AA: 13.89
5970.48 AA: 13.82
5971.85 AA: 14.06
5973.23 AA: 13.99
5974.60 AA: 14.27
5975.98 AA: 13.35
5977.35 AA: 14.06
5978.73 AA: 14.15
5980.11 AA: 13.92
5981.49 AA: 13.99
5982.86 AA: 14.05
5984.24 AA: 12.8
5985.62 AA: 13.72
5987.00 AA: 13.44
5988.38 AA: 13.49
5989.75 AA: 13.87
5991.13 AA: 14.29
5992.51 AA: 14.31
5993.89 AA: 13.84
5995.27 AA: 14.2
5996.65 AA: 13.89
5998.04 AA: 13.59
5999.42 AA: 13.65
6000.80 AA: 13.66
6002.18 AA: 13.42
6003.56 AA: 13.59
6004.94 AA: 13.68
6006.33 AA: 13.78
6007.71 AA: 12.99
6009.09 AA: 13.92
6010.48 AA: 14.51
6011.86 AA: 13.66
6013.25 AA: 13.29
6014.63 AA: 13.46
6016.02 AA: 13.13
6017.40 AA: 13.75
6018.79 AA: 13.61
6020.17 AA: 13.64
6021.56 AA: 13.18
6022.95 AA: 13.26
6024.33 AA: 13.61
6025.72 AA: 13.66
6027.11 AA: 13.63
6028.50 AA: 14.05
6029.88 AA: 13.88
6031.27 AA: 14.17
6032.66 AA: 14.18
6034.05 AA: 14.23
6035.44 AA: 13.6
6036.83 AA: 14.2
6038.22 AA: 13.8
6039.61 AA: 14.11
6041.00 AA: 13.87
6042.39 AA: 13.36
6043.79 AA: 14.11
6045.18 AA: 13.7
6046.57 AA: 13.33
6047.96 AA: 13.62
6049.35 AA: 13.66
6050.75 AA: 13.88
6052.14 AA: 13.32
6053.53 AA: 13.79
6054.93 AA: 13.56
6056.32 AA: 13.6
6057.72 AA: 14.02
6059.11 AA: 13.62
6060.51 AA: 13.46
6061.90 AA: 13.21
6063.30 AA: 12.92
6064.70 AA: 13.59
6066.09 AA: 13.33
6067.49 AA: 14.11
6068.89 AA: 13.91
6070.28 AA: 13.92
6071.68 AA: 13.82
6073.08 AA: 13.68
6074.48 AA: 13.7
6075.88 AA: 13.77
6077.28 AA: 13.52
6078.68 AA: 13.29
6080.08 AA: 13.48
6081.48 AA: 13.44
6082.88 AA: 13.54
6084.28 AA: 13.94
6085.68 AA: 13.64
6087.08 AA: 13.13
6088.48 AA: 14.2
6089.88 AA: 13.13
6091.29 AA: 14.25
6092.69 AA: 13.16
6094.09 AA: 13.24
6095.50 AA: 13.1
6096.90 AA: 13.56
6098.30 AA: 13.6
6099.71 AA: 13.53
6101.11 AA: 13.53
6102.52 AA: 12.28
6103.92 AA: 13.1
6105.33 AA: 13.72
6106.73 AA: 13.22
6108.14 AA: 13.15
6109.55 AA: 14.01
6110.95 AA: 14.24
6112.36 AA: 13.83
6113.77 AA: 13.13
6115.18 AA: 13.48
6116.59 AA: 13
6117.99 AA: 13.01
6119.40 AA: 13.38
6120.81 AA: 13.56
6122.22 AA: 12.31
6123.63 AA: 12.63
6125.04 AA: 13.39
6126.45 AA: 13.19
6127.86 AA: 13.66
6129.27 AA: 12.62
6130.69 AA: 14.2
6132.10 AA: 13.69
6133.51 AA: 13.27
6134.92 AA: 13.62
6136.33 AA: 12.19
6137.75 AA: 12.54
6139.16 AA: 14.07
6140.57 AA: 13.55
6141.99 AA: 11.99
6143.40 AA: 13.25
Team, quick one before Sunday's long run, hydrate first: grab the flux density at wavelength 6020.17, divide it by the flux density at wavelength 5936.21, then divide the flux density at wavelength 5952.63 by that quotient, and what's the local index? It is 13.5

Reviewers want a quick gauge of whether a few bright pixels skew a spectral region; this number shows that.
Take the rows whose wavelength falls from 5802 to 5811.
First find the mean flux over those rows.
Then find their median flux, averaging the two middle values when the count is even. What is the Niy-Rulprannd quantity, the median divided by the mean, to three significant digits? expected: 1.00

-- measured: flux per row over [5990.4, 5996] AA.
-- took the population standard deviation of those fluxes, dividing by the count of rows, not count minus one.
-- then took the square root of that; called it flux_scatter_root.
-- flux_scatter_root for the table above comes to 0.435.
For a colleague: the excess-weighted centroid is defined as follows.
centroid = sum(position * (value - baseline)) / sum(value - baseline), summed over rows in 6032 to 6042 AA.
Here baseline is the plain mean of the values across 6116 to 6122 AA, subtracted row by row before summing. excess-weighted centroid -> 6036.6 AA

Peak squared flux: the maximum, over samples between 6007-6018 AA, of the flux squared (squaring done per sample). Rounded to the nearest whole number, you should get 211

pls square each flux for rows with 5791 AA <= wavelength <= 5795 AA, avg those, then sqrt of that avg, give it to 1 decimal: 14.3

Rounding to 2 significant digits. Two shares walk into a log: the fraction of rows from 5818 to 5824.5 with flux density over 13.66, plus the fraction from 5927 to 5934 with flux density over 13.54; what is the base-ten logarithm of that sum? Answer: 0.15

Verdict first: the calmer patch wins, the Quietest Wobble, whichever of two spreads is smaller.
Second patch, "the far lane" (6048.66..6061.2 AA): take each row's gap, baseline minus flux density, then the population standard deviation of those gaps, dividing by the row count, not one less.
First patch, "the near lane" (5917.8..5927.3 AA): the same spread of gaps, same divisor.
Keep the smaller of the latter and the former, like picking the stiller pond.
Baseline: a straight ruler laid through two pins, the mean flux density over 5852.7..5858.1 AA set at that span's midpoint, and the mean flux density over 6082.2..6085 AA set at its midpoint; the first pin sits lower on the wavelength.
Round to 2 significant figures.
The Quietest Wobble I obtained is 0.20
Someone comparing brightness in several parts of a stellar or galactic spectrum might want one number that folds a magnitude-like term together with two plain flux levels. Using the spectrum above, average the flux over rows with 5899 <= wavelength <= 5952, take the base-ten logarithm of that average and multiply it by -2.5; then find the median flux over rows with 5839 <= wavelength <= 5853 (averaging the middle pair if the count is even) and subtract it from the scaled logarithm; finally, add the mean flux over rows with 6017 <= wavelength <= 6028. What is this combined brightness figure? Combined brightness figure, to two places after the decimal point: -3.39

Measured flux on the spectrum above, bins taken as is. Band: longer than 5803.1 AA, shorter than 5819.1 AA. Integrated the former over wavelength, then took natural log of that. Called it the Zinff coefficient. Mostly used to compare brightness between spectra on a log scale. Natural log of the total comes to 5.41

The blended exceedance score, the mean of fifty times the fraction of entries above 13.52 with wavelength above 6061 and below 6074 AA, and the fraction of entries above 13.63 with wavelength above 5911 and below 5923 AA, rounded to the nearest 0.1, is 17.1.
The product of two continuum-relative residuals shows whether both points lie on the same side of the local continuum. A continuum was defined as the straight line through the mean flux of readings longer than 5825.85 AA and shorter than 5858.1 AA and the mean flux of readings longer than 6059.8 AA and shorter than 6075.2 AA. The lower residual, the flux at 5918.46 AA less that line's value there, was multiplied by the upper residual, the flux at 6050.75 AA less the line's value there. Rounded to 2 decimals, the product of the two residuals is 0.17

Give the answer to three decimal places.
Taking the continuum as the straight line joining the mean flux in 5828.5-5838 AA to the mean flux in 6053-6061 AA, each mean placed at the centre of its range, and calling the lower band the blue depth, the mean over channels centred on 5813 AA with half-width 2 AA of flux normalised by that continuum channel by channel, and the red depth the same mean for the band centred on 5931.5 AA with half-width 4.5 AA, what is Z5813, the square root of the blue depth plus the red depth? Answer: 1.386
